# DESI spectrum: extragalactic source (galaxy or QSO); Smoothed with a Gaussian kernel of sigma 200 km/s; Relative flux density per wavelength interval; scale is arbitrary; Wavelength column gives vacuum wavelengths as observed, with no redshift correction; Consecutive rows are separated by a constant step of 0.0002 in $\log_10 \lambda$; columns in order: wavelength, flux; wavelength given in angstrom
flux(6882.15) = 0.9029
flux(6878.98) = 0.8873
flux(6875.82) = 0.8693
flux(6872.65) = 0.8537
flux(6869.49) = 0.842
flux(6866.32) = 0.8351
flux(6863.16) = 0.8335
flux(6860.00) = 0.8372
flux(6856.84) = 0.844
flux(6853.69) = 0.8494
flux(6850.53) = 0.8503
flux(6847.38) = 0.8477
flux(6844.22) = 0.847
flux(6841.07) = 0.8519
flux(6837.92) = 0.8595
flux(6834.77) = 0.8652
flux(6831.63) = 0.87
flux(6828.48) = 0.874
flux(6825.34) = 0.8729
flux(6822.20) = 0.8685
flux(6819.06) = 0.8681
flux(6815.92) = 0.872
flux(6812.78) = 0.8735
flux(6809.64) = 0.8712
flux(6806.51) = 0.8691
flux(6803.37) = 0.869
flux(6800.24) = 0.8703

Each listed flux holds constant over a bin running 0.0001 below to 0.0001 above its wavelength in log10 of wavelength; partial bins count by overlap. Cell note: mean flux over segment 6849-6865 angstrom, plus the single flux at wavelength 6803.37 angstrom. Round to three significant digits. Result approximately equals 1.71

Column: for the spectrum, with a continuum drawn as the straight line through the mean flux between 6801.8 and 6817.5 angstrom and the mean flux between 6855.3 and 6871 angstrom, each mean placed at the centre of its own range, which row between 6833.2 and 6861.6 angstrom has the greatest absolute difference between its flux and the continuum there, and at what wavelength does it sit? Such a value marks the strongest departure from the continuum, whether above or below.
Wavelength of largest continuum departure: 6834.77 angstrom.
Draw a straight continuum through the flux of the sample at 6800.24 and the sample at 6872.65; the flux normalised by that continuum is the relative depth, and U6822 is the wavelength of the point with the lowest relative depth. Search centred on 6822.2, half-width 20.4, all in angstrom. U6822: 6841.07 angstrom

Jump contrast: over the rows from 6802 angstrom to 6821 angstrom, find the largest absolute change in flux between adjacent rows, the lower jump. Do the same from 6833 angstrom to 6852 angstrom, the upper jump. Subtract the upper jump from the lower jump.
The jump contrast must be -0.0037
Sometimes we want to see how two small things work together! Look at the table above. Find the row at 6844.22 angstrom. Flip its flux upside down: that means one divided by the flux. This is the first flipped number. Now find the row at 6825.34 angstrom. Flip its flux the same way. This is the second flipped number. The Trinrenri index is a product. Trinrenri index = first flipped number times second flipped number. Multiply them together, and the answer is 1.35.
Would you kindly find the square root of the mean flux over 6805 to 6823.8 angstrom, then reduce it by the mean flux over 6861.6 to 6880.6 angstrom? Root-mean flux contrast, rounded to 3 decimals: 0.079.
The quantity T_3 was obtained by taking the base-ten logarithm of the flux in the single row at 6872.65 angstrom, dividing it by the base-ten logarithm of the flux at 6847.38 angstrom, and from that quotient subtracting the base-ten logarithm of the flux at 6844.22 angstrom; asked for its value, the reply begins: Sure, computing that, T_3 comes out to 1.03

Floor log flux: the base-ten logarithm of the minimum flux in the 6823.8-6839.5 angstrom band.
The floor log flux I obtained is -0.066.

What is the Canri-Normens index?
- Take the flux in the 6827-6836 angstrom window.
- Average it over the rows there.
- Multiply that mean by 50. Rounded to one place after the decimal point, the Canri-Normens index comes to 43.5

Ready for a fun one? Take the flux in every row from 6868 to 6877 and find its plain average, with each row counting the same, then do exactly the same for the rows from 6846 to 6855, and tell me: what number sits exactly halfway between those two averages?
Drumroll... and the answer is 0.852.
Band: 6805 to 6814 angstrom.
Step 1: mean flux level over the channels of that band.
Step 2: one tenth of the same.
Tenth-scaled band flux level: 0.0871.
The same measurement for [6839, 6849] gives 0.0849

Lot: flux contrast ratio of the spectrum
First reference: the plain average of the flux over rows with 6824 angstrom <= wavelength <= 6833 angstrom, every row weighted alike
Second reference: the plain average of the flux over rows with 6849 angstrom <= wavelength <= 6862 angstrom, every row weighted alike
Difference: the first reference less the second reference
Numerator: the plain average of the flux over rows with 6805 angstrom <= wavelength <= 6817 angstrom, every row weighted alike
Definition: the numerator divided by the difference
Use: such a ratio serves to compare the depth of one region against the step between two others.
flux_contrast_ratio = 32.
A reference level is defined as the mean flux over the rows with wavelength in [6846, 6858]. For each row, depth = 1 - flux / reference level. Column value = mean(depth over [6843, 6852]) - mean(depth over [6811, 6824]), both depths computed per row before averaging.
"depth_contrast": 0.026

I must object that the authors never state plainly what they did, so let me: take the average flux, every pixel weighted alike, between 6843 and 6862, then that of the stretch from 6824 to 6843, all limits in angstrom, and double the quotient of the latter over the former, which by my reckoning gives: 2.05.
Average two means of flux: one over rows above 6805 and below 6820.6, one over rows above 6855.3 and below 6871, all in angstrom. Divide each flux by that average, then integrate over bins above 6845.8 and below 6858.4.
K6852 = 12.5 angstrom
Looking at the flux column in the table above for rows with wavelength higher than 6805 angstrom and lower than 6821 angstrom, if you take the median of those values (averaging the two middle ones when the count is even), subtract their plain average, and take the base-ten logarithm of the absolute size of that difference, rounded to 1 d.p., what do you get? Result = -3.4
